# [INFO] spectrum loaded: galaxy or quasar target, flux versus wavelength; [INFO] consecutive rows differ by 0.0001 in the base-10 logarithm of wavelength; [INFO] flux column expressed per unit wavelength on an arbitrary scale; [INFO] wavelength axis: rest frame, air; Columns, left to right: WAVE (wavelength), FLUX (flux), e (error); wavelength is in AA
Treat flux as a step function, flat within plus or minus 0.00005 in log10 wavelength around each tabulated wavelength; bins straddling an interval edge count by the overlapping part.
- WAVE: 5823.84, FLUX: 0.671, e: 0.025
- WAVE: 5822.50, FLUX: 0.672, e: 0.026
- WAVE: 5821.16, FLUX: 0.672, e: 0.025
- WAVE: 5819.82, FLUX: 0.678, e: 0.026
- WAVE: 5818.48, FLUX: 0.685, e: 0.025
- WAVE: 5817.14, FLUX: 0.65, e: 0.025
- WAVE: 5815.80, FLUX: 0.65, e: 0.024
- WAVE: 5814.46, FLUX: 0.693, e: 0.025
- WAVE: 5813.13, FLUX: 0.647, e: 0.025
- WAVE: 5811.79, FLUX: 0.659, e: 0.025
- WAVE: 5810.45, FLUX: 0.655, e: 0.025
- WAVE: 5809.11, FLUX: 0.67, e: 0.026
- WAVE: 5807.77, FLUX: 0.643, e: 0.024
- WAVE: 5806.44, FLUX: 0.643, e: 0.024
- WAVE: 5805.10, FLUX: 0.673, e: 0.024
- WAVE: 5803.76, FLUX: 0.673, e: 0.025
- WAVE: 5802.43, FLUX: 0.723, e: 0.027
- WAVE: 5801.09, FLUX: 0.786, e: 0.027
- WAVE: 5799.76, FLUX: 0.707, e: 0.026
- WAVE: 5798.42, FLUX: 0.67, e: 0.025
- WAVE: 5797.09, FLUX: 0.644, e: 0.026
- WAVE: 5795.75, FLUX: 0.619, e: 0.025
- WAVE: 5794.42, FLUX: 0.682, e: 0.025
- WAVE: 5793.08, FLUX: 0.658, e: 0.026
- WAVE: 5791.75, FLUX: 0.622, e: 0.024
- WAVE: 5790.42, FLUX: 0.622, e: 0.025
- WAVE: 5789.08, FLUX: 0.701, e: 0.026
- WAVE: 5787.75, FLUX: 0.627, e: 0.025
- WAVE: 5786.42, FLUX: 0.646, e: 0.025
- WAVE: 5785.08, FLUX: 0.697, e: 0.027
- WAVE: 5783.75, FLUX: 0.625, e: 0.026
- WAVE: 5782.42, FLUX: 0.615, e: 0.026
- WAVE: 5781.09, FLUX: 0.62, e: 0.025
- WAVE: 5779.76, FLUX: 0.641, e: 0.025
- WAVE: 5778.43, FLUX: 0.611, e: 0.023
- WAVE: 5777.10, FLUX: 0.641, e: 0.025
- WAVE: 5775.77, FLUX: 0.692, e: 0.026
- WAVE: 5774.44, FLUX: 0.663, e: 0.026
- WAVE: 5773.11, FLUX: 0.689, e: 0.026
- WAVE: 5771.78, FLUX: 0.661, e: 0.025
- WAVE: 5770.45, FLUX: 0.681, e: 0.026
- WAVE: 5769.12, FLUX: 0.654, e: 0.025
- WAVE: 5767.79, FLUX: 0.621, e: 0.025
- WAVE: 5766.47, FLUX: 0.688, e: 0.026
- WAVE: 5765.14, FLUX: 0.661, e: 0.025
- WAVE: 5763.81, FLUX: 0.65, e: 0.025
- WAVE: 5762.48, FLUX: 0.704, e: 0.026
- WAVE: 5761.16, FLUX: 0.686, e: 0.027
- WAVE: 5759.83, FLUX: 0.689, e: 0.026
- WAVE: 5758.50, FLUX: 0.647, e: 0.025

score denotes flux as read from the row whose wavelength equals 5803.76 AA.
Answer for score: 0.673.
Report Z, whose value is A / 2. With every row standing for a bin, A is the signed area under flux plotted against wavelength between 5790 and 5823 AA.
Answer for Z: 11.0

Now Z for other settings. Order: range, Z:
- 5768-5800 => 10.4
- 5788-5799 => 3.6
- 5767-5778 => 3.6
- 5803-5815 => 4.0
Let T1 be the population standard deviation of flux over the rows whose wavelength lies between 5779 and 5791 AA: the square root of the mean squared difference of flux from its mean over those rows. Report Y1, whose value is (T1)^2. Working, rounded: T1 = 0.031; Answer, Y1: 0.0010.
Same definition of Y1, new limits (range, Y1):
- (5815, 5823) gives 0.0002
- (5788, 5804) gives 0.0022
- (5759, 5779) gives 0.0007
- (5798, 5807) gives 0.0019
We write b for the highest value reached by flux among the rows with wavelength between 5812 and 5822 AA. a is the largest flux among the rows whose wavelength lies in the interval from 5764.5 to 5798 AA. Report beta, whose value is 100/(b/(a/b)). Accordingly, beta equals 146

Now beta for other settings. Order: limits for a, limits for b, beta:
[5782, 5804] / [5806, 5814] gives 175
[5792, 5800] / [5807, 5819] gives 147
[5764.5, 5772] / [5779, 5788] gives 142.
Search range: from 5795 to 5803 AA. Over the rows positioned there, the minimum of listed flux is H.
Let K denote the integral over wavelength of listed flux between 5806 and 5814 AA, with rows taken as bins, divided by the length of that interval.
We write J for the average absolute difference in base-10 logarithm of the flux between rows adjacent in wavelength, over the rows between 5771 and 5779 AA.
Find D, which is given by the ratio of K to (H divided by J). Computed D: 0.023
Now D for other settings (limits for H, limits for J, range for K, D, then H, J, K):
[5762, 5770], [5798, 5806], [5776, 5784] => 0.028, 0.621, 0.0274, 0.630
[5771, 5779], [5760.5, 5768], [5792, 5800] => 0.025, 0.611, 0.0230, 0.659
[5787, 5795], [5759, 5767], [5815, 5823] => 0.016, 0.622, 0.0145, 0.668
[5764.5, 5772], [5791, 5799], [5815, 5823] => 0.025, 0.621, 0.0233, 0.668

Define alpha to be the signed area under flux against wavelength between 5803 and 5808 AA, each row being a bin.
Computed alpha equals 3.31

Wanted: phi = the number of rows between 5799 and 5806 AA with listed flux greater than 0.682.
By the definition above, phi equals 3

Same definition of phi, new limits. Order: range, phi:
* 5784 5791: 2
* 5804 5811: 0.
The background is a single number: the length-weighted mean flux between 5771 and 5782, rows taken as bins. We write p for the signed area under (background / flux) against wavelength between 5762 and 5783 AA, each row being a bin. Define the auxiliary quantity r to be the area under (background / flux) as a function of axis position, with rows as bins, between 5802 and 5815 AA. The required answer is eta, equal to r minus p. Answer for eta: -8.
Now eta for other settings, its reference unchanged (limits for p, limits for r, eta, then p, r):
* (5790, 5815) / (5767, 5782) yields -9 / 24.5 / 15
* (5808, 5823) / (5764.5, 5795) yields 16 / 14.7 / 31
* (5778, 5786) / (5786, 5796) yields 2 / 8.2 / 10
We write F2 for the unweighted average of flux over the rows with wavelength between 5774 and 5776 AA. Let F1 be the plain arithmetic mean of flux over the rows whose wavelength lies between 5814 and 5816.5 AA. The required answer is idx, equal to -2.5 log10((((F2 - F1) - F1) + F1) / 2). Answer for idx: 6.3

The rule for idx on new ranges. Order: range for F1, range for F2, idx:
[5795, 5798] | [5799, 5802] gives 3.1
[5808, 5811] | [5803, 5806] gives 5.7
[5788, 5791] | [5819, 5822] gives 5.4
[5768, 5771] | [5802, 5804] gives 4.5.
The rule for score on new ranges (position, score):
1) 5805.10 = 0.673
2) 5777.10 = 0.641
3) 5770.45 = 0.681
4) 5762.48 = 0.704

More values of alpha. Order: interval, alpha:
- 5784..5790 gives 3.97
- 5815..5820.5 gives 3.66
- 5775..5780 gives 3.24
